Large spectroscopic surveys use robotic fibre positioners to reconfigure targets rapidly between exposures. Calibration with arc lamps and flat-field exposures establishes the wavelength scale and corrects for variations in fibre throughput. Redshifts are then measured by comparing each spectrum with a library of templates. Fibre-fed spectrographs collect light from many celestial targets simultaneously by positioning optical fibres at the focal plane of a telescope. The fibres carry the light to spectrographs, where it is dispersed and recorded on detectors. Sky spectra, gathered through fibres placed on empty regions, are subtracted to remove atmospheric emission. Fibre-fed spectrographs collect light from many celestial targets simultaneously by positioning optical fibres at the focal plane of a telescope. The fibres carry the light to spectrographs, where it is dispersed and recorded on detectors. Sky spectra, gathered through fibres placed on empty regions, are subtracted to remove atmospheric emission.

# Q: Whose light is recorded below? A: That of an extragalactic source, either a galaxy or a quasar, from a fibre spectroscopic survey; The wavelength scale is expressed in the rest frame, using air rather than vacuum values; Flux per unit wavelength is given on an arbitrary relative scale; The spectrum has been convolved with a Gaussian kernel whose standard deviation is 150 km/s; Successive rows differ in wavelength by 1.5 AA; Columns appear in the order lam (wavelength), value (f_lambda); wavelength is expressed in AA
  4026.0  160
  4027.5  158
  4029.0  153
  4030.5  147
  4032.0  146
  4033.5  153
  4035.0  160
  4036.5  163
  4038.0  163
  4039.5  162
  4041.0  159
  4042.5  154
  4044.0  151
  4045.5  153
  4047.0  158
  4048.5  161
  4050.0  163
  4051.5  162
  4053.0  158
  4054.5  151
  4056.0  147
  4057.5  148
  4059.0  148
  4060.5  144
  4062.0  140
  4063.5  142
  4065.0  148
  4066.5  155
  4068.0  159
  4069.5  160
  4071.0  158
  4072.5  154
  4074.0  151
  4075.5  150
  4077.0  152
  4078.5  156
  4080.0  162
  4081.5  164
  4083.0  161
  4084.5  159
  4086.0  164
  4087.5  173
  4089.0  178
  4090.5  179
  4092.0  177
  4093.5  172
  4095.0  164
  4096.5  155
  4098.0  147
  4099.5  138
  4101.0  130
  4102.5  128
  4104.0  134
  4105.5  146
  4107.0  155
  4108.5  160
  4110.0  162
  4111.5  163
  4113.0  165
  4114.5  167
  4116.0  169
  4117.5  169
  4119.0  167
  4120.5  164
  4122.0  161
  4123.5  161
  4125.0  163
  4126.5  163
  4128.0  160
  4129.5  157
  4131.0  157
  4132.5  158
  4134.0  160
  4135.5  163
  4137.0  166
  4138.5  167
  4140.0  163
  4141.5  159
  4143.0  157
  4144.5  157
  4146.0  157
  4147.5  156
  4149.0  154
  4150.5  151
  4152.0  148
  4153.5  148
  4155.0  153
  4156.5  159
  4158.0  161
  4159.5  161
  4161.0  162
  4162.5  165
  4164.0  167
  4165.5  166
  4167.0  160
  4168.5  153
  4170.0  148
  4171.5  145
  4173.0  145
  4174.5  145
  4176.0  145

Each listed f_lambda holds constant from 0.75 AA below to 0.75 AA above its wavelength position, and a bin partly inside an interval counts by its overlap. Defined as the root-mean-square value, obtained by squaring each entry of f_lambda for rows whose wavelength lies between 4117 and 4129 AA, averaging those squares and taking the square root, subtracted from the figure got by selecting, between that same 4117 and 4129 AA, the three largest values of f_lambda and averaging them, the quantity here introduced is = 3.1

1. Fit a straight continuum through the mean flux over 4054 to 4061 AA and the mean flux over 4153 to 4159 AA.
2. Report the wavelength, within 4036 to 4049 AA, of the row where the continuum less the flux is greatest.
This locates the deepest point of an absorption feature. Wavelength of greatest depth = 4044.0 AA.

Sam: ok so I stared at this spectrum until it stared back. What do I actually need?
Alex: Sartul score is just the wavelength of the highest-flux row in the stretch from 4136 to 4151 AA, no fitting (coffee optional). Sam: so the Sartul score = 4138.5 AA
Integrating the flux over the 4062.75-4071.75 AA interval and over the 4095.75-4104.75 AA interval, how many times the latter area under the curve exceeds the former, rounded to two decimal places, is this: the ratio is 0.90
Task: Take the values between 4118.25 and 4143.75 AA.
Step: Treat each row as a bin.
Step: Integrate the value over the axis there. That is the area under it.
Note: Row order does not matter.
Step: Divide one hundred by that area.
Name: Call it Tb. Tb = 0.0243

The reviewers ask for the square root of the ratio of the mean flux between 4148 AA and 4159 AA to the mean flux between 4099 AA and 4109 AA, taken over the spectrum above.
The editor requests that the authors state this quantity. 1.04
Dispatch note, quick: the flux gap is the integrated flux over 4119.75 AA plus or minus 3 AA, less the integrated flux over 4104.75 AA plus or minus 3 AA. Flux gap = 147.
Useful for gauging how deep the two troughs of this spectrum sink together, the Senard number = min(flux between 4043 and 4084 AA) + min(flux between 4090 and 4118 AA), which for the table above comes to 268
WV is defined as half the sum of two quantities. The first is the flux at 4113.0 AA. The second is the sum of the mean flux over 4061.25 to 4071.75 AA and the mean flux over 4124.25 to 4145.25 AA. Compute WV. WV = 239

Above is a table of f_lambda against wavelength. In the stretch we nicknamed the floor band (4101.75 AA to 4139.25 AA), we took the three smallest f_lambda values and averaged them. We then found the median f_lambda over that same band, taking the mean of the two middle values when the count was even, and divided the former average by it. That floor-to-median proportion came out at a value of 0.84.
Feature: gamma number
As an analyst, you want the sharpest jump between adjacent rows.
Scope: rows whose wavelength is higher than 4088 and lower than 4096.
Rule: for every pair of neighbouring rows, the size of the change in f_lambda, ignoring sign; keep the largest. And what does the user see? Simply 8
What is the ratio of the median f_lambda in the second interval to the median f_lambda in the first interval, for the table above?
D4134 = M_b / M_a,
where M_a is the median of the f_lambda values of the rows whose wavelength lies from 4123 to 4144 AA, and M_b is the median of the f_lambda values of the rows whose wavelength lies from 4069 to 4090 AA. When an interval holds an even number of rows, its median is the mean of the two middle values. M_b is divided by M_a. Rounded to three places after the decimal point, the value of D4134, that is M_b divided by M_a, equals 0.994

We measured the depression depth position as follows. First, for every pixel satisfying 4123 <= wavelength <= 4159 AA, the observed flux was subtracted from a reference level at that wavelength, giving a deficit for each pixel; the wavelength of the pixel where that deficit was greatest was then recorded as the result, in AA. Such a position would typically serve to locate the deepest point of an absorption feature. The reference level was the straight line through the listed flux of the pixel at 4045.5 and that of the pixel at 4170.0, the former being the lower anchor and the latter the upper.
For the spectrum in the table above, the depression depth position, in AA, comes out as 4152.0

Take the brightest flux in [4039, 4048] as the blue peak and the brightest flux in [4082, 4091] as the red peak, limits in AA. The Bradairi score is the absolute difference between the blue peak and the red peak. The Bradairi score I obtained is 17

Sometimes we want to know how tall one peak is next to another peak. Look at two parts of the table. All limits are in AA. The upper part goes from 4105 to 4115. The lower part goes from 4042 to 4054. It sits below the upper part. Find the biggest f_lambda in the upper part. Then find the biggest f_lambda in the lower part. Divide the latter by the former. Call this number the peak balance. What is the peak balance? 0.98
